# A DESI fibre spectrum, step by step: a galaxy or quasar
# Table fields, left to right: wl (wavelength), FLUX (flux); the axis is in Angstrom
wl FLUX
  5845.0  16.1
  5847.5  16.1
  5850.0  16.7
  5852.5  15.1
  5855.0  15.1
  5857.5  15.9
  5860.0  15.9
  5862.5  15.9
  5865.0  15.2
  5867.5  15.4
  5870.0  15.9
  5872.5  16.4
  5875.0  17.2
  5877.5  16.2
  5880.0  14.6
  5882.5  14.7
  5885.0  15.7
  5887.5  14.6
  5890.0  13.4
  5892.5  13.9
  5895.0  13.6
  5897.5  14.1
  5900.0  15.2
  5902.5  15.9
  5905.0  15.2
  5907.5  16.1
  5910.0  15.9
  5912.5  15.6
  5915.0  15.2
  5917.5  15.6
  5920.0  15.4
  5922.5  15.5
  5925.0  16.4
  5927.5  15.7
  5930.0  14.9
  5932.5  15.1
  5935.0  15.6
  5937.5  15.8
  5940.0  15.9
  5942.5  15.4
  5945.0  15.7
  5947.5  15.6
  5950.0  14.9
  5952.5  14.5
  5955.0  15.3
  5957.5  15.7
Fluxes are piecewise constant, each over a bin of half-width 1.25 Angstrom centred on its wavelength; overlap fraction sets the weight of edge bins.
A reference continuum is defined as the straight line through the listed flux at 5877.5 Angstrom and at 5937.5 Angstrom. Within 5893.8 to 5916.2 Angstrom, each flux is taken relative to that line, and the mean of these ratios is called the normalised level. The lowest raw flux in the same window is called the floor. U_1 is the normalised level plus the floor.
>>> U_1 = 14.5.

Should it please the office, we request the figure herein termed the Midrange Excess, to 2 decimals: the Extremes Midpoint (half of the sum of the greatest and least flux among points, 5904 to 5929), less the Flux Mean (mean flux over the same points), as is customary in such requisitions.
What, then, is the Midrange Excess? 0.14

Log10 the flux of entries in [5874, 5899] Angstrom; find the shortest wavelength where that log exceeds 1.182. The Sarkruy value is 5875.0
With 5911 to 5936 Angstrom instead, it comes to 5912.5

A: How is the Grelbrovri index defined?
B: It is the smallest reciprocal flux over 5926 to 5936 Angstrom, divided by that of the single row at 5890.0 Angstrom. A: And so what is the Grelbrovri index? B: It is 0.85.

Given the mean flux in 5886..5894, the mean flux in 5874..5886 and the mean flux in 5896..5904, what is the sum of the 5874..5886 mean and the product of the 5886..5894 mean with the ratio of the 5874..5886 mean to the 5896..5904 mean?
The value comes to 30.2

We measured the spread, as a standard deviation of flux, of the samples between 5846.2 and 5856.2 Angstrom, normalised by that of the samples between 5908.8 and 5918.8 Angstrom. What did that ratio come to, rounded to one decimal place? 2.7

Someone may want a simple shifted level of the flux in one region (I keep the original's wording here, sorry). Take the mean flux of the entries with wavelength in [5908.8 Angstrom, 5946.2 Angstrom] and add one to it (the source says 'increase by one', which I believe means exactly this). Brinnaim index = 16.6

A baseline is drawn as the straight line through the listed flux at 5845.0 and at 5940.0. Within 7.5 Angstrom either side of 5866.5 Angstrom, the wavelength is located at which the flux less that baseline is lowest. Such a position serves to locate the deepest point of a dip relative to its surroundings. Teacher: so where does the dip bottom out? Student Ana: 5865.0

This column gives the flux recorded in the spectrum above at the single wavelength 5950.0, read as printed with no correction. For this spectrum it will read 14.9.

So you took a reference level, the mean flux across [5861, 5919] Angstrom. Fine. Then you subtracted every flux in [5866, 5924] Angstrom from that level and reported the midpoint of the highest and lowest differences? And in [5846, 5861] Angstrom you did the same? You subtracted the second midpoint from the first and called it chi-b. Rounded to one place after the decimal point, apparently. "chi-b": 0.6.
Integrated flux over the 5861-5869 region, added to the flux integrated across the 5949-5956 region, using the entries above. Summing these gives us 228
